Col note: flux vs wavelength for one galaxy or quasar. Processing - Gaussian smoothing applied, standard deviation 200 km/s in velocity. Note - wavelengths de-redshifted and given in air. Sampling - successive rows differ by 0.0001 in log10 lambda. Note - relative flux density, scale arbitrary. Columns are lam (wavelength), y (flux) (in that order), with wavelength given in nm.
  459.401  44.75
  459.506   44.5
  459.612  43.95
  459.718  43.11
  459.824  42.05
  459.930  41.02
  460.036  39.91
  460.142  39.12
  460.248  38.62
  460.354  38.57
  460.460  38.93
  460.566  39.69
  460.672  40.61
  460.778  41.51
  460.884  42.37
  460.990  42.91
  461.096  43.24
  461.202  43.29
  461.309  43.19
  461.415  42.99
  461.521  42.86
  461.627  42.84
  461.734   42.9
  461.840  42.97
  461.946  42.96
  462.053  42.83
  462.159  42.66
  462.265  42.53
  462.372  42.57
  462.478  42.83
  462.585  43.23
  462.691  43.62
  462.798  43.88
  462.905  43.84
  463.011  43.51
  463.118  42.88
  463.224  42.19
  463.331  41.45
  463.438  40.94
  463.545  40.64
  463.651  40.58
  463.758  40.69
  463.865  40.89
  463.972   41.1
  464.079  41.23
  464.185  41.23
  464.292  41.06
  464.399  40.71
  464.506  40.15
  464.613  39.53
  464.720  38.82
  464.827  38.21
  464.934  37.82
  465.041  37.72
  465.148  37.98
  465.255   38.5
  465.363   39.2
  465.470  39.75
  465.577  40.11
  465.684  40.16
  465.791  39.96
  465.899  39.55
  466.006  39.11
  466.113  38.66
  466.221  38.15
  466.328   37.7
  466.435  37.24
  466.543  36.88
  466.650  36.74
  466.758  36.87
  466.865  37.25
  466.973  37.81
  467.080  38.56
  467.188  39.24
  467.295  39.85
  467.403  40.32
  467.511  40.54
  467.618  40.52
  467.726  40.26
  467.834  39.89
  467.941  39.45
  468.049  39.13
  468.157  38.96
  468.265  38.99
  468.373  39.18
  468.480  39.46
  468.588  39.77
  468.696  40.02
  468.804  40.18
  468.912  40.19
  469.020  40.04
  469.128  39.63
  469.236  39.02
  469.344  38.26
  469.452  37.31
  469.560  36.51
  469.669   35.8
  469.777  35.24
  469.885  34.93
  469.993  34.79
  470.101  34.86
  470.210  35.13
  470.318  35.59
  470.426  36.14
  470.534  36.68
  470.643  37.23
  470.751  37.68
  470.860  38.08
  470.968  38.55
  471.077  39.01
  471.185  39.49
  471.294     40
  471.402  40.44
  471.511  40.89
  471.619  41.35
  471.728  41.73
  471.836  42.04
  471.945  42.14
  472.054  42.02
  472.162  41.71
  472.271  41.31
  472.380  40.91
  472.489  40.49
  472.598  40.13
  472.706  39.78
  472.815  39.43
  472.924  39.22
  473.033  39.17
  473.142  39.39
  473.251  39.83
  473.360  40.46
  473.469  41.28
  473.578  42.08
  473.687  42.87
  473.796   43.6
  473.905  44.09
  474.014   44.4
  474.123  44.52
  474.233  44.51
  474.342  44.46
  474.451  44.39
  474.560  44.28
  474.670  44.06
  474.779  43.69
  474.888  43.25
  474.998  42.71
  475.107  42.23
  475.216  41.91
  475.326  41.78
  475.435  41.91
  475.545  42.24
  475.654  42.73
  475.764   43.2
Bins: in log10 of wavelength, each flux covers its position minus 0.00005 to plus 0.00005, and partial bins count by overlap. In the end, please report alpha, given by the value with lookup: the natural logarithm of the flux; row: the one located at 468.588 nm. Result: 3.68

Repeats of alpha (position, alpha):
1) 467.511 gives 3.70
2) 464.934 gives 3.63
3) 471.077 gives 3.66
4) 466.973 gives 3.63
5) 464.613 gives 3.68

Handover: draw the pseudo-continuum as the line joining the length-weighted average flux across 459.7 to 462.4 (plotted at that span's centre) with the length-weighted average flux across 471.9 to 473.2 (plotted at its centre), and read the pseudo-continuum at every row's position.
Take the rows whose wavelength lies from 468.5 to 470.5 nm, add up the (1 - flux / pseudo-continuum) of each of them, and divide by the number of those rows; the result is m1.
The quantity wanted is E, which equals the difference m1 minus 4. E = -3.92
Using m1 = 0.08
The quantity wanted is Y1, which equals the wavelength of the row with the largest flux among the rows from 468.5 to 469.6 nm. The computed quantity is 468.912 nm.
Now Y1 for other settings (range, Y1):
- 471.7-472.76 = 471.945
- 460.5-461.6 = 461.202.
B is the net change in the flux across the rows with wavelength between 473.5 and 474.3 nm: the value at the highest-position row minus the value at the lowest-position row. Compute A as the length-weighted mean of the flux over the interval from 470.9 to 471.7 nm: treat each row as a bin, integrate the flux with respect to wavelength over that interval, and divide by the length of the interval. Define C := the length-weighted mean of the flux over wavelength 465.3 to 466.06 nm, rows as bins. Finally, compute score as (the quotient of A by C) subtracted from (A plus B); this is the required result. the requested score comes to 41.4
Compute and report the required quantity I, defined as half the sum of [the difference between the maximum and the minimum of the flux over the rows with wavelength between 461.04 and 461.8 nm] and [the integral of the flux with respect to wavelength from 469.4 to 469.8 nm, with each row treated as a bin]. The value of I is 7.5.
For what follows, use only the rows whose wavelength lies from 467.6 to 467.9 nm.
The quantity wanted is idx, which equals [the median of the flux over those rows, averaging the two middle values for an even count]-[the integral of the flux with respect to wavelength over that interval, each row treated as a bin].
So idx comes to 28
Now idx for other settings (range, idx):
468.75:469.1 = 26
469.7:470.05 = 23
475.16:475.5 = 28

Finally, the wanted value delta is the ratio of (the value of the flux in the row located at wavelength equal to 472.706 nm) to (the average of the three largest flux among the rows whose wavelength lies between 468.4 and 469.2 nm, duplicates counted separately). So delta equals 0.99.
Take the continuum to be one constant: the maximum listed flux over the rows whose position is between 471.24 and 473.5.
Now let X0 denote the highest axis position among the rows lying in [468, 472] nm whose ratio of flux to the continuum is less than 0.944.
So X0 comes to 471.185 nm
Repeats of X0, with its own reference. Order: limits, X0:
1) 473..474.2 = 473.142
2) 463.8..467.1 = 467.080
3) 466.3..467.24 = 467.188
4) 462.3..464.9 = 464.827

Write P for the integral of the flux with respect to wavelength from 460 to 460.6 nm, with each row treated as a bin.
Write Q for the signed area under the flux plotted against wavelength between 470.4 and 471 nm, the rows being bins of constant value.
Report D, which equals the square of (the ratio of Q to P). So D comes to 0.92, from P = 23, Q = 22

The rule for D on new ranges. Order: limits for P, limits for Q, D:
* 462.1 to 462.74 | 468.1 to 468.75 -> 0.87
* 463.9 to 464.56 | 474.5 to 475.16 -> 1.12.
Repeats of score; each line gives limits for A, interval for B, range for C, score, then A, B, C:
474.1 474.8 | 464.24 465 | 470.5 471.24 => 39.9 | 44.3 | -3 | 38.1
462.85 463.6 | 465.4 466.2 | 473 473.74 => 40.1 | 42.2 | -1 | 40.8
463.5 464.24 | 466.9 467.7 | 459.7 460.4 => 42.6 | 41.0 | 3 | 40.2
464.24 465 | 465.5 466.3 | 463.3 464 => 36.5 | 39.4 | -2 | 40.8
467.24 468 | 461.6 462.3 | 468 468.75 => 38.8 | 40.1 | 0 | 39.4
